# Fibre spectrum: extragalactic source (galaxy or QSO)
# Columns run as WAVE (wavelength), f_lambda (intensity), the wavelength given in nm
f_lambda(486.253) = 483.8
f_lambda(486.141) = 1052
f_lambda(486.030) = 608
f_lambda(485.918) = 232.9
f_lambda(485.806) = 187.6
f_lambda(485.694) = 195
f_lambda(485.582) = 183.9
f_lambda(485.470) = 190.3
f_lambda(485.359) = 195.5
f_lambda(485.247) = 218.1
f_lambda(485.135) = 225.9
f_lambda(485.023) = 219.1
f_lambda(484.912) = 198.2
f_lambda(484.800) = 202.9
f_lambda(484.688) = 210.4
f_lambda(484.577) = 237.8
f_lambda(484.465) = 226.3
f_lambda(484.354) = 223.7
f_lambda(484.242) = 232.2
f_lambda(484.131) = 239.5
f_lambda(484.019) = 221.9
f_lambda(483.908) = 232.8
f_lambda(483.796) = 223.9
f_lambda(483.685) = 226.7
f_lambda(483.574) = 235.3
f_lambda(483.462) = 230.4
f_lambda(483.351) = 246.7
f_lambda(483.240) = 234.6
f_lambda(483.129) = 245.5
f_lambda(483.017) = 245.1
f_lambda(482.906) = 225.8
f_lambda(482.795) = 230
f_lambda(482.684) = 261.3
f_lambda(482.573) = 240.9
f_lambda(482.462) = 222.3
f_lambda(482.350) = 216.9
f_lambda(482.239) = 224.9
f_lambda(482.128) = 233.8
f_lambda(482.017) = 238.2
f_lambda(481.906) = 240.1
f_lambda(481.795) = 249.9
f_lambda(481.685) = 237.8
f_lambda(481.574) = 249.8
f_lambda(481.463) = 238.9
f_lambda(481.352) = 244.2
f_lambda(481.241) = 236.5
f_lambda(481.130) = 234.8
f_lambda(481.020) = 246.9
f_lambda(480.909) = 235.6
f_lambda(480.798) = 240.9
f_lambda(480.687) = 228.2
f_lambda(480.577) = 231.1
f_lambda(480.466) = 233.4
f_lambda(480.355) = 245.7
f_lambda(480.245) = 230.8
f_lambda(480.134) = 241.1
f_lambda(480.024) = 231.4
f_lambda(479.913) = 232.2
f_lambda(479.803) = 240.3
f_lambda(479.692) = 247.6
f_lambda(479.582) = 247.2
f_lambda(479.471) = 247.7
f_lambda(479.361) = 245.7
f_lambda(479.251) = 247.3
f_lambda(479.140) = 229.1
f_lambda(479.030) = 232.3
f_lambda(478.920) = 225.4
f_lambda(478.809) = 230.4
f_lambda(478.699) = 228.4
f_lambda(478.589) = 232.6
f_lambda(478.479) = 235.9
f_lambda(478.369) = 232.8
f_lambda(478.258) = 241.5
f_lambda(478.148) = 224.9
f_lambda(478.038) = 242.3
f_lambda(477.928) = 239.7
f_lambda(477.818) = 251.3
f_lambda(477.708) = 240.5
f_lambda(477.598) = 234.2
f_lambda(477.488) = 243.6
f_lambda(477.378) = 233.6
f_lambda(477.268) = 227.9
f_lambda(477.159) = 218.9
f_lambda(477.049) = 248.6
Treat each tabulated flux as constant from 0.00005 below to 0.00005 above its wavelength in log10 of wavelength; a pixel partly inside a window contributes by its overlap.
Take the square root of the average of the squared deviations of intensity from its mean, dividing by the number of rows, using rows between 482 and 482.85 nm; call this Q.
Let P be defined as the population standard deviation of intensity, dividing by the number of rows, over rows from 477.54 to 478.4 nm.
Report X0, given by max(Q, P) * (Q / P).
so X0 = 23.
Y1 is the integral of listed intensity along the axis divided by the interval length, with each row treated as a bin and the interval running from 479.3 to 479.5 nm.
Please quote 247.5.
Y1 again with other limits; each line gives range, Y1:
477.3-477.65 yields 236.4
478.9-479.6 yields 239.6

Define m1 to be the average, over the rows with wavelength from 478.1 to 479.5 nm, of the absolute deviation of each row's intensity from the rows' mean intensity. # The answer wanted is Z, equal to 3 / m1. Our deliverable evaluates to 0.45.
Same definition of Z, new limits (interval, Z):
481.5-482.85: 0.31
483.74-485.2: 0.32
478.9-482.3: 0.47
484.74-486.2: 0.02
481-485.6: 0.24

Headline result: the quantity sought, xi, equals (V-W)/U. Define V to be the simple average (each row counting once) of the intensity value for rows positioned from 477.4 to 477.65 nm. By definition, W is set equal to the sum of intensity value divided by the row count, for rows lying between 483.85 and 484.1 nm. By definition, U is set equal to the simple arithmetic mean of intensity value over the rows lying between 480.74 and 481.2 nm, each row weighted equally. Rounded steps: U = 240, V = 239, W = 227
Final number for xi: 0.05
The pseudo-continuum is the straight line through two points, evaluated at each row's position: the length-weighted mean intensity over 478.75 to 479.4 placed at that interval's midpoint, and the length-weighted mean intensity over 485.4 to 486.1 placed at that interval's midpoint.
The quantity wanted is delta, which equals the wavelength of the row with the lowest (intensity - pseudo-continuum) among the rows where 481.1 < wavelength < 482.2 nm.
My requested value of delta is 482.128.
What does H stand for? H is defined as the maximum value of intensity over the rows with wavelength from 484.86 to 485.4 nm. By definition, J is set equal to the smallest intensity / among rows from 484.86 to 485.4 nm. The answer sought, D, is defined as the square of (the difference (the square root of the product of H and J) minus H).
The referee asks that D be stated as 248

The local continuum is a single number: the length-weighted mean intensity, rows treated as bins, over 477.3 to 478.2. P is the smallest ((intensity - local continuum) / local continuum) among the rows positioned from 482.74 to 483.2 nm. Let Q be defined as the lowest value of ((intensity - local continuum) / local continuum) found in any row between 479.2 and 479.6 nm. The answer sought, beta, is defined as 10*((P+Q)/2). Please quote -0.12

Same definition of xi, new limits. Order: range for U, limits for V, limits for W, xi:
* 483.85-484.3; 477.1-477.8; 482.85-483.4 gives -0.03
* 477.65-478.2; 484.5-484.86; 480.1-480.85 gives -0.08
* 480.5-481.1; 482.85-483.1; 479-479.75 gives -0.03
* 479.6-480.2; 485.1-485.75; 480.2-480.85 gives -0.14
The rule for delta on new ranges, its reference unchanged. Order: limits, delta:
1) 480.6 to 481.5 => 480.687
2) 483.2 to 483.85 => 483.796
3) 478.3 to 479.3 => 478.920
